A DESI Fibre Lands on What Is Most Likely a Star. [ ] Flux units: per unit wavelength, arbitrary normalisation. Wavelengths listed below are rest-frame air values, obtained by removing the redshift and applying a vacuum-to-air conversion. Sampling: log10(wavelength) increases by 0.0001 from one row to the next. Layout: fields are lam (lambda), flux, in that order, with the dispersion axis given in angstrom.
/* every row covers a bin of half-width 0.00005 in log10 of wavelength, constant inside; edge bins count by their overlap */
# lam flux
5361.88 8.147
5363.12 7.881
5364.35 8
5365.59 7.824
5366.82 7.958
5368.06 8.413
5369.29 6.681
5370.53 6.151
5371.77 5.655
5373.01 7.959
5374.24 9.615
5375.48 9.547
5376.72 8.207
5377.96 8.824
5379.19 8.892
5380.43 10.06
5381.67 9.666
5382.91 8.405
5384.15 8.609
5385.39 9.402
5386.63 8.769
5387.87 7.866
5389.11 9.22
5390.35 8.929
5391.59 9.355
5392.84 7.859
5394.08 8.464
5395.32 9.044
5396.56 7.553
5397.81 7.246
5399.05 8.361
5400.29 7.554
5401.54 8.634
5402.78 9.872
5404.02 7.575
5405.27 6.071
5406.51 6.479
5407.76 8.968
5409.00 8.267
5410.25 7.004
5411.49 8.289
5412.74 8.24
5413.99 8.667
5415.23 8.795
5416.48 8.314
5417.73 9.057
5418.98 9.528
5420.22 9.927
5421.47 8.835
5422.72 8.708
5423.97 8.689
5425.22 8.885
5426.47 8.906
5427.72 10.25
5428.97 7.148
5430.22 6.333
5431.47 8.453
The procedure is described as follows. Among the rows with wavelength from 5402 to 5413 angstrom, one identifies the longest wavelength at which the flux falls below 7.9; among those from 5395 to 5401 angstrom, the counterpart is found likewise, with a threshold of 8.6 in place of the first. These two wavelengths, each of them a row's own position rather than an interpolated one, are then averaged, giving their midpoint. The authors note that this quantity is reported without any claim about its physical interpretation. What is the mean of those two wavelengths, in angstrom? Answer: 5405.3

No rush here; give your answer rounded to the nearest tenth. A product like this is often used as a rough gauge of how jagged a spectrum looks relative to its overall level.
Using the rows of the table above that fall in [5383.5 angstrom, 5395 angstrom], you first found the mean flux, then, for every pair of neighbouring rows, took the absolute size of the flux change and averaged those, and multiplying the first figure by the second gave 7.1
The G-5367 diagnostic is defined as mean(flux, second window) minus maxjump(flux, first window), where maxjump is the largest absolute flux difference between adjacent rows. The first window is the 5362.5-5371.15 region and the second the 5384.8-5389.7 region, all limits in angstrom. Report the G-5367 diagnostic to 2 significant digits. 7.1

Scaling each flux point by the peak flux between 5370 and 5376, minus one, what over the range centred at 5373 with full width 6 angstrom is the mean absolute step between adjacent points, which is 0.12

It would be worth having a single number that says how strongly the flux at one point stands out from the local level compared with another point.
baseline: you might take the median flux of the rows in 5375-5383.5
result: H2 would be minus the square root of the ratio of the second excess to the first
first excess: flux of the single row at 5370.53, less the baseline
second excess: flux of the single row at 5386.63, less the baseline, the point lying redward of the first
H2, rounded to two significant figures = -0.21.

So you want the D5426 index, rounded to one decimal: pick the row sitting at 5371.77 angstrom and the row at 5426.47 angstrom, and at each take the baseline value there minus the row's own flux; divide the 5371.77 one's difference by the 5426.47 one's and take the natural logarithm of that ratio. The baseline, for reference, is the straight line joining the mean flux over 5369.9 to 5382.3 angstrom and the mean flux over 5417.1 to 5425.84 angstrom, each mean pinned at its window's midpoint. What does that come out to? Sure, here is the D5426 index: 2.4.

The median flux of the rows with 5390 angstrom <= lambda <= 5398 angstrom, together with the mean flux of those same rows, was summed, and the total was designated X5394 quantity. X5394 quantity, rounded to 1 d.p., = 16.8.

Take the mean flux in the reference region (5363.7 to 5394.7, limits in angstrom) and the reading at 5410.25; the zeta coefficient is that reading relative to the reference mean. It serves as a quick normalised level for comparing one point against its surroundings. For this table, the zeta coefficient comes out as 0.83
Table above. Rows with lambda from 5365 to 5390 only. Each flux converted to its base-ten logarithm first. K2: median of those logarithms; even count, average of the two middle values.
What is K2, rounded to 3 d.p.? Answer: 0.930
